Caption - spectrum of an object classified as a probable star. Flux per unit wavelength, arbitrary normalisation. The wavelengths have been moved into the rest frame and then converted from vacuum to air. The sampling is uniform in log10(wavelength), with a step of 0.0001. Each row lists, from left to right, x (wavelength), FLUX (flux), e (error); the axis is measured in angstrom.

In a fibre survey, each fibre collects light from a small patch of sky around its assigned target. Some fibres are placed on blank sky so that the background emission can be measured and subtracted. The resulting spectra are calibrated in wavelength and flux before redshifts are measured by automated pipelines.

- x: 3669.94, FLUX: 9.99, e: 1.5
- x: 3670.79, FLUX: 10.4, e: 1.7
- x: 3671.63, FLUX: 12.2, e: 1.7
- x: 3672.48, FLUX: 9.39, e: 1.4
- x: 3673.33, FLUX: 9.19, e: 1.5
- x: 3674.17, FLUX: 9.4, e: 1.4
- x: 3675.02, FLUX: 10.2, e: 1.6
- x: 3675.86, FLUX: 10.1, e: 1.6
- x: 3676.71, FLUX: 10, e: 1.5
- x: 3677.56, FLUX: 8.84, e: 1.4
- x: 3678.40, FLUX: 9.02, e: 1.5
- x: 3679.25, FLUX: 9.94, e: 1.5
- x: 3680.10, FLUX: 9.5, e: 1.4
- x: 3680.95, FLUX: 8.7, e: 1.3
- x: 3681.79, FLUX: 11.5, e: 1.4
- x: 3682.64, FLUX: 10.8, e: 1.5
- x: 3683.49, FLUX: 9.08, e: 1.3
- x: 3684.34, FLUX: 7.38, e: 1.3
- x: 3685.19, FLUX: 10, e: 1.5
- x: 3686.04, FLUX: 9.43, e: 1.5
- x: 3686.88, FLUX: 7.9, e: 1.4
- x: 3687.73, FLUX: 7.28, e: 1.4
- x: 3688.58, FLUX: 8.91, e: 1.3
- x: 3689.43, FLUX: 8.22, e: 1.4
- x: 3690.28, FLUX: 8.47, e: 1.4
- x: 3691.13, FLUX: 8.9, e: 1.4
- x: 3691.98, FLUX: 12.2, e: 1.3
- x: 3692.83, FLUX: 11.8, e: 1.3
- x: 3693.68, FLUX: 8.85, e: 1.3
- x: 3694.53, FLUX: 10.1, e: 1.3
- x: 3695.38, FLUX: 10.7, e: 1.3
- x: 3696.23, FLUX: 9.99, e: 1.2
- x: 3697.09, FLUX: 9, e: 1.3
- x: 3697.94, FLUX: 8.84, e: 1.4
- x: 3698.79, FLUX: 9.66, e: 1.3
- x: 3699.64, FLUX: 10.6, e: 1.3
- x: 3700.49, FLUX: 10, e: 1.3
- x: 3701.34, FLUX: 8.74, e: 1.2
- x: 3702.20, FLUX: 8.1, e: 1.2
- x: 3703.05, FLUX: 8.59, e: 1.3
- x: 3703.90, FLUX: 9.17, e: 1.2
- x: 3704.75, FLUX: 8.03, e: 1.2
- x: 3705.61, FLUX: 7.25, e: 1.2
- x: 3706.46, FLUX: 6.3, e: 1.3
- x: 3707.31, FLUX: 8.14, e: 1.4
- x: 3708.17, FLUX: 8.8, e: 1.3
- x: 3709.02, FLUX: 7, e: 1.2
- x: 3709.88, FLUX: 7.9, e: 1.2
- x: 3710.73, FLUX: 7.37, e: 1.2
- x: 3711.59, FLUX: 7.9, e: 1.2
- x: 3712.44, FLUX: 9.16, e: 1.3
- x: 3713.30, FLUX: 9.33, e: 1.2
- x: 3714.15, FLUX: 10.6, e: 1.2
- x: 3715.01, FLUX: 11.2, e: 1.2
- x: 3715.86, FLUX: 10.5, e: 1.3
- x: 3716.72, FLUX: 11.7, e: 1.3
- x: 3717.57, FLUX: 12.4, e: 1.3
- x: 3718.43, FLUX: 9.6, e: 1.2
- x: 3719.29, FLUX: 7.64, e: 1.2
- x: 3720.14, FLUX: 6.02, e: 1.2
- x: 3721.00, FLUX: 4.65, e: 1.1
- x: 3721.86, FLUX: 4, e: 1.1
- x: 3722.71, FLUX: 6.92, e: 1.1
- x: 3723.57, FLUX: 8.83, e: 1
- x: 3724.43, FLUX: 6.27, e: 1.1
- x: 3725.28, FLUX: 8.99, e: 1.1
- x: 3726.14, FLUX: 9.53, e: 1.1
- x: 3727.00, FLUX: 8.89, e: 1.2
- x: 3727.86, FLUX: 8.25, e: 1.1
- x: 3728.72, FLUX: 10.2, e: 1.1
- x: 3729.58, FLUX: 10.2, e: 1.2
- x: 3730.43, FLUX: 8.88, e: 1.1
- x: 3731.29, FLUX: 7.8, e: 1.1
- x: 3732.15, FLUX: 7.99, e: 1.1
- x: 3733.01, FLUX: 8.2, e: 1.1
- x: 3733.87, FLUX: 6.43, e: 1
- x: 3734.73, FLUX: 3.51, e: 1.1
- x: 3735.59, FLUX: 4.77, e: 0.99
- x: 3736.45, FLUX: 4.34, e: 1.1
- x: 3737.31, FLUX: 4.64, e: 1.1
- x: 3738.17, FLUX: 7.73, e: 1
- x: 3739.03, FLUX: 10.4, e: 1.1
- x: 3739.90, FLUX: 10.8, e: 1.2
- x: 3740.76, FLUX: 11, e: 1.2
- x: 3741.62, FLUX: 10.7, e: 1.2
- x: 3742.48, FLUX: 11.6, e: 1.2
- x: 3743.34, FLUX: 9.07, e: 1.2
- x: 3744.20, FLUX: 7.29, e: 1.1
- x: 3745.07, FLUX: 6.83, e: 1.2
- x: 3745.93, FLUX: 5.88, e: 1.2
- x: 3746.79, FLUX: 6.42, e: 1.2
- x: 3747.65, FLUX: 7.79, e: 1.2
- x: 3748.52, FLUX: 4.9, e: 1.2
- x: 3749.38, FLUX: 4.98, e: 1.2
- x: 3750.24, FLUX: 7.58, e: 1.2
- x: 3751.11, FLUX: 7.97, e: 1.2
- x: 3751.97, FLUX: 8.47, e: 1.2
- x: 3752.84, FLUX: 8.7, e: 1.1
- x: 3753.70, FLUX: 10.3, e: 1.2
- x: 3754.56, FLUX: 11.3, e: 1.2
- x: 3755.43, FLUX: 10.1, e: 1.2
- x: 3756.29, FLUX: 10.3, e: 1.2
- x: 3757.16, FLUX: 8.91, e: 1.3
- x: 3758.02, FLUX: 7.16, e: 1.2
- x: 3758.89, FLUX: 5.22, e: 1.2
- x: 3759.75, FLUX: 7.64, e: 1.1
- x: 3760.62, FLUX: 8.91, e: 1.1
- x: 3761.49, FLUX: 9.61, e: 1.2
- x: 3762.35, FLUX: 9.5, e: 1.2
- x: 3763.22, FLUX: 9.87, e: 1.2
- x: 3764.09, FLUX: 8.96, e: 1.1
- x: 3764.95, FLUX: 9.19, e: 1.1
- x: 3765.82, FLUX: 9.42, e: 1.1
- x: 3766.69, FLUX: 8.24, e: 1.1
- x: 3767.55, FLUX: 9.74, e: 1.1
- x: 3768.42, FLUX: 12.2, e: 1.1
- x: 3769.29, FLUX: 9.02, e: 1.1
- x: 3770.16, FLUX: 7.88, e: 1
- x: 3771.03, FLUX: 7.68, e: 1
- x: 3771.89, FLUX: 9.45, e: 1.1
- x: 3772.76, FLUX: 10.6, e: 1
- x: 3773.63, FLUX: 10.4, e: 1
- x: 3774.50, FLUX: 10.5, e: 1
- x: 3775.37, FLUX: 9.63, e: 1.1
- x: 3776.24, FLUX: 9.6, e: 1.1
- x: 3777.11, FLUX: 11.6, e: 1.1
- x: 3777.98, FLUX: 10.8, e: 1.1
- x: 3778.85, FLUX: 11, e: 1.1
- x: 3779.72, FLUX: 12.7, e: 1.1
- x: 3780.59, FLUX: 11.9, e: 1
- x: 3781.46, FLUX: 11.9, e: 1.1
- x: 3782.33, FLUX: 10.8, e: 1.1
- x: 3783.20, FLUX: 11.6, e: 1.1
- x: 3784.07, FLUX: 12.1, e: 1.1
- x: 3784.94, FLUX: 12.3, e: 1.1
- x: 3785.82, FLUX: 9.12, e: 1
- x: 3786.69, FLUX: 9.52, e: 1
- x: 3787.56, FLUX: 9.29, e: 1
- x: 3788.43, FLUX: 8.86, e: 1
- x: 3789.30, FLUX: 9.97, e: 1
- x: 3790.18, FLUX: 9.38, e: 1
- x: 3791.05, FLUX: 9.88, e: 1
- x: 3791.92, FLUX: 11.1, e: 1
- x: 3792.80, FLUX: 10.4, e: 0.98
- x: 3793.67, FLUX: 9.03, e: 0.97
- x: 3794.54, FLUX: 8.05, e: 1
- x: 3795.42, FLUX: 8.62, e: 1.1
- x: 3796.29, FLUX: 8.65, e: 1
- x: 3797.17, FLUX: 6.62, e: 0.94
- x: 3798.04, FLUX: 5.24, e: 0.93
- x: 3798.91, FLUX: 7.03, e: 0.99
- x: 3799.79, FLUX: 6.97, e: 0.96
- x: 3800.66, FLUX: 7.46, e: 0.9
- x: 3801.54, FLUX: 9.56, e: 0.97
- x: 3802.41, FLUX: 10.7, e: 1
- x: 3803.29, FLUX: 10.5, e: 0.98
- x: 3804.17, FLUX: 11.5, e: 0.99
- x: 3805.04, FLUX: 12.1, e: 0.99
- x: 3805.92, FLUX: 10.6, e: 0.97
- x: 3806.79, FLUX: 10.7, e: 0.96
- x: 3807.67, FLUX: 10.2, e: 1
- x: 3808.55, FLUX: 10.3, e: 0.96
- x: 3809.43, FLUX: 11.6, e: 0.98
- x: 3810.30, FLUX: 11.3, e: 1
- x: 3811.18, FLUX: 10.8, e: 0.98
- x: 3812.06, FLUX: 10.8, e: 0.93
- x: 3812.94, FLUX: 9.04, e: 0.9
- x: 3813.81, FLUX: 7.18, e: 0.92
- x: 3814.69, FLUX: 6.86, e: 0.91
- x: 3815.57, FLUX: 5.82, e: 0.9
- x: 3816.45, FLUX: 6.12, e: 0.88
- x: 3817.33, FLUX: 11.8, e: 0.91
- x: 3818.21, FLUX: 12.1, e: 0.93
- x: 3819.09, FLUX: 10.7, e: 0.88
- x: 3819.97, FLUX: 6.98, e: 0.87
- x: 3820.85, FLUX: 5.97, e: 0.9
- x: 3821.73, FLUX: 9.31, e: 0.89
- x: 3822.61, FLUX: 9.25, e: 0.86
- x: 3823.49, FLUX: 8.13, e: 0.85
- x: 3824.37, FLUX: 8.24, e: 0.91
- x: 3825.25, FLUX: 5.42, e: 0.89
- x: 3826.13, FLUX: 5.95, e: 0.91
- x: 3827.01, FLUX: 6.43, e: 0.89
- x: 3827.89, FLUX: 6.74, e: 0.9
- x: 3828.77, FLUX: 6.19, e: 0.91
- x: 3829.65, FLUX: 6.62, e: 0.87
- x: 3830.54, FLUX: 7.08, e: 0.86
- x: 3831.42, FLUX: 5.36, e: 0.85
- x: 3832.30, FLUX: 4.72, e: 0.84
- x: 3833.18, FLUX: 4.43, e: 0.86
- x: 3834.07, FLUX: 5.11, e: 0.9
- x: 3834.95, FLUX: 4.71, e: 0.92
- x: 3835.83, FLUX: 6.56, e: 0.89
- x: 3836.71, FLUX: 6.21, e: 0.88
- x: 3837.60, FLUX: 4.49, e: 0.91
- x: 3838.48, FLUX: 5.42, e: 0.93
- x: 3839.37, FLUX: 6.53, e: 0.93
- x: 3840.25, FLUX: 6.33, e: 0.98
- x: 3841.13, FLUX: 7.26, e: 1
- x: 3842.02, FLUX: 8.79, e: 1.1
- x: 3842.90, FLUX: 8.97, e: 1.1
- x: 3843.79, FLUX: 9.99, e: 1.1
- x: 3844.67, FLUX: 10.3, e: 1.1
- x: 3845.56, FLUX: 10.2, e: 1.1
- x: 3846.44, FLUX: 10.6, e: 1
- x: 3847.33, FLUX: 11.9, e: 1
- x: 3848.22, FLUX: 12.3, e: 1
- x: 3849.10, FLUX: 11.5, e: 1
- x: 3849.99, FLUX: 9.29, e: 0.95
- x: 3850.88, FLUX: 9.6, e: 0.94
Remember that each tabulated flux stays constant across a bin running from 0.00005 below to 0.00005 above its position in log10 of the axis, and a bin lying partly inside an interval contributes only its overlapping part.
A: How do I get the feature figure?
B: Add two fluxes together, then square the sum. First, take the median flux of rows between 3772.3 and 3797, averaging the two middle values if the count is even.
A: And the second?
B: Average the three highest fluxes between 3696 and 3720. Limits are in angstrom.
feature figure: 491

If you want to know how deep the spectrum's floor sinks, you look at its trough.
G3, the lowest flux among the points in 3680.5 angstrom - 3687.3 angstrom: 7.38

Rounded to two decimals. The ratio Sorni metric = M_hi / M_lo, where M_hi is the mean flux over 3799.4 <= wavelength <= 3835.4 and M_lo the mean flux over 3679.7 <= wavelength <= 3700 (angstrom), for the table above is 0.88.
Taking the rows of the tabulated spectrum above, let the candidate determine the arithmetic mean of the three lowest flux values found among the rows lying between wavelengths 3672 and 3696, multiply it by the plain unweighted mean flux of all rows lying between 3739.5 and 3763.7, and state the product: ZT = 64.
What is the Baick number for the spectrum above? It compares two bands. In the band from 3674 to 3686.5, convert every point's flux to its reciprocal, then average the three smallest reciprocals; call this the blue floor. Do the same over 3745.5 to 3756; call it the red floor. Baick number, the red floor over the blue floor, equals 1.03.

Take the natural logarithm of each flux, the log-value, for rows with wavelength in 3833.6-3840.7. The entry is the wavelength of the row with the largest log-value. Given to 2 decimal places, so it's 3835.83 angstrom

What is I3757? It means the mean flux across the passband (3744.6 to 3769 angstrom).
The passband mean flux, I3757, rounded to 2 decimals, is 8.43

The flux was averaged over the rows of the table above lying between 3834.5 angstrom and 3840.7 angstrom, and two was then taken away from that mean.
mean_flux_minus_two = 3.8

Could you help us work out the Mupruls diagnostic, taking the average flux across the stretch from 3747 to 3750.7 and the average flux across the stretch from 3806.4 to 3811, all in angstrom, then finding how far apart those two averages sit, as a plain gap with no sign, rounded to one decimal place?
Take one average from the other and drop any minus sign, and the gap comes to 4.5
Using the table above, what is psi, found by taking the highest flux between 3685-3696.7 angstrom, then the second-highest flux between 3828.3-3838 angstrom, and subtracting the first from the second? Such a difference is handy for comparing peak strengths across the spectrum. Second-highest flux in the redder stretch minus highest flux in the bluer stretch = -5.6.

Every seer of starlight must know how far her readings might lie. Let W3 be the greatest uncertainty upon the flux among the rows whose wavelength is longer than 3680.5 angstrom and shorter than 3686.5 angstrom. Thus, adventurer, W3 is 1.50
